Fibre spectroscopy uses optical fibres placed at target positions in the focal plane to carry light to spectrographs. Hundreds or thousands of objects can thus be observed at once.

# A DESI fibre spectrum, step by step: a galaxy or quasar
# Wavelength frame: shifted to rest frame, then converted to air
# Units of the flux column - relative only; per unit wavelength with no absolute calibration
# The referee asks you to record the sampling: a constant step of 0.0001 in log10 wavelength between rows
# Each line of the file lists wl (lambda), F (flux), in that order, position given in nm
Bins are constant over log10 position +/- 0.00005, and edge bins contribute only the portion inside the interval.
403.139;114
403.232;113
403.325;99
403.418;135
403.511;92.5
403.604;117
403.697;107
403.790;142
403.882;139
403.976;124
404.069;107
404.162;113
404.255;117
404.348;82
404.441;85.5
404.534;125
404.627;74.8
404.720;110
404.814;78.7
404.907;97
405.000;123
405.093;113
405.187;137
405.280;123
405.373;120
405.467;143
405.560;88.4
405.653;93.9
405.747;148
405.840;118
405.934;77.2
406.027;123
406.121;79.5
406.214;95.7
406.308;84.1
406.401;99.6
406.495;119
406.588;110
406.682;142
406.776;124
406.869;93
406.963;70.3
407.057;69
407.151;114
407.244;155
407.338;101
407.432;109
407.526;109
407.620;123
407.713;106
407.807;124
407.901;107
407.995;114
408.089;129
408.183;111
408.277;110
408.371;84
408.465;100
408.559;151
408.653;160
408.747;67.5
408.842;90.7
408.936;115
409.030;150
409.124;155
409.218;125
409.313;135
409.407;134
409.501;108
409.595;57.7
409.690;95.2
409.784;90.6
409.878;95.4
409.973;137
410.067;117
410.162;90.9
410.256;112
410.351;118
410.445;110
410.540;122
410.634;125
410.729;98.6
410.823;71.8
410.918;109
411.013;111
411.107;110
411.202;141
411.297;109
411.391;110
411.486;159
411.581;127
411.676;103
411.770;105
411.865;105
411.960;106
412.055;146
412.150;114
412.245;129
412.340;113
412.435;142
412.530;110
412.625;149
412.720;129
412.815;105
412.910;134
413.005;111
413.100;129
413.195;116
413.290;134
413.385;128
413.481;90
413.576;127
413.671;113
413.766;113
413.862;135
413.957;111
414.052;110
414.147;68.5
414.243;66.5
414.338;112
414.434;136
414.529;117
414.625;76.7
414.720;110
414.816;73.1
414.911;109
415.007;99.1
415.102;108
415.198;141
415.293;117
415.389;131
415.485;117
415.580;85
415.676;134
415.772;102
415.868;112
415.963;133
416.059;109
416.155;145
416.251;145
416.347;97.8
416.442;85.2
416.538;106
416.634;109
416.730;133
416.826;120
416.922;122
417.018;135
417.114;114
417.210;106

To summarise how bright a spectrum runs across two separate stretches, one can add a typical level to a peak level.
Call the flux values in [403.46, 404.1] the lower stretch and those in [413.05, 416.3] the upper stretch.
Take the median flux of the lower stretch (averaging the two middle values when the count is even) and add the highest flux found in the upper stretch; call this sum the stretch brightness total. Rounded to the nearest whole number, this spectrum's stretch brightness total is 262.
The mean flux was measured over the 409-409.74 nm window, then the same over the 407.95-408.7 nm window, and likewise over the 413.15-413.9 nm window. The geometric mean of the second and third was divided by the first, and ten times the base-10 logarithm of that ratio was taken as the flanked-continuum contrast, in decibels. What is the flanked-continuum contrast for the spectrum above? 0.0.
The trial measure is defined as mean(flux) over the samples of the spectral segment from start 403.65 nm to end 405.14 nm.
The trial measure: 109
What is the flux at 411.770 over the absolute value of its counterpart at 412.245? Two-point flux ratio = 0.81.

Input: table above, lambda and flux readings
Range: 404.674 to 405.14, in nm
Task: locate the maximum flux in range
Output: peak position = 405.000 nm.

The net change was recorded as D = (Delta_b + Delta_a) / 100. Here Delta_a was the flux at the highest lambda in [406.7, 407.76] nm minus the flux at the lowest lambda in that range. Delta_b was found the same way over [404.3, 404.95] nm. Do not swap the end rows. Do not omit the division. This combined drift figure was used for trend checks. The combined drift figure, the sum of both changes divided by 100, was -0.03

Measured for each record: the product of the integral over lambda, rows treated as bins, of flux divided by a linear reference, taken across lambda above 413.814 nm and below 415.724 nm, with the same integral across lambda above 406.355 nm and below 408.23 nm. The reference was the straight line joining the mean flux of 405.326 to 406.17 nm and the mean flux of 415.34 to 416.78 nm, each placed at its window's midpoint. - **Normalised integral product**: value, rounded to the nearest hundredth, 3.36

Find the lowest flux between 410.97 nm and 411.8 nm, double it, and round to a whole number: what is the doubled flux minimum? 206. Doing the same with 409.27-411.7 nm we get 115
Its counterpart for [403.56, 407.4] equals 138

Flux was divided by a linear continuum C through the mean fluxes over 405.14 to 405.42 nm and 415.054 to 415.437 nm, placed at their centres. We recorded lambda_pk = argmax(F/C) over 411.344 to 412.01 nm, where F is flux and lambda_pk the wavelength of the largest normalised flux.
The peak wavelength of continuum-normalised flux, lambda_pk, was 411.486 nm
